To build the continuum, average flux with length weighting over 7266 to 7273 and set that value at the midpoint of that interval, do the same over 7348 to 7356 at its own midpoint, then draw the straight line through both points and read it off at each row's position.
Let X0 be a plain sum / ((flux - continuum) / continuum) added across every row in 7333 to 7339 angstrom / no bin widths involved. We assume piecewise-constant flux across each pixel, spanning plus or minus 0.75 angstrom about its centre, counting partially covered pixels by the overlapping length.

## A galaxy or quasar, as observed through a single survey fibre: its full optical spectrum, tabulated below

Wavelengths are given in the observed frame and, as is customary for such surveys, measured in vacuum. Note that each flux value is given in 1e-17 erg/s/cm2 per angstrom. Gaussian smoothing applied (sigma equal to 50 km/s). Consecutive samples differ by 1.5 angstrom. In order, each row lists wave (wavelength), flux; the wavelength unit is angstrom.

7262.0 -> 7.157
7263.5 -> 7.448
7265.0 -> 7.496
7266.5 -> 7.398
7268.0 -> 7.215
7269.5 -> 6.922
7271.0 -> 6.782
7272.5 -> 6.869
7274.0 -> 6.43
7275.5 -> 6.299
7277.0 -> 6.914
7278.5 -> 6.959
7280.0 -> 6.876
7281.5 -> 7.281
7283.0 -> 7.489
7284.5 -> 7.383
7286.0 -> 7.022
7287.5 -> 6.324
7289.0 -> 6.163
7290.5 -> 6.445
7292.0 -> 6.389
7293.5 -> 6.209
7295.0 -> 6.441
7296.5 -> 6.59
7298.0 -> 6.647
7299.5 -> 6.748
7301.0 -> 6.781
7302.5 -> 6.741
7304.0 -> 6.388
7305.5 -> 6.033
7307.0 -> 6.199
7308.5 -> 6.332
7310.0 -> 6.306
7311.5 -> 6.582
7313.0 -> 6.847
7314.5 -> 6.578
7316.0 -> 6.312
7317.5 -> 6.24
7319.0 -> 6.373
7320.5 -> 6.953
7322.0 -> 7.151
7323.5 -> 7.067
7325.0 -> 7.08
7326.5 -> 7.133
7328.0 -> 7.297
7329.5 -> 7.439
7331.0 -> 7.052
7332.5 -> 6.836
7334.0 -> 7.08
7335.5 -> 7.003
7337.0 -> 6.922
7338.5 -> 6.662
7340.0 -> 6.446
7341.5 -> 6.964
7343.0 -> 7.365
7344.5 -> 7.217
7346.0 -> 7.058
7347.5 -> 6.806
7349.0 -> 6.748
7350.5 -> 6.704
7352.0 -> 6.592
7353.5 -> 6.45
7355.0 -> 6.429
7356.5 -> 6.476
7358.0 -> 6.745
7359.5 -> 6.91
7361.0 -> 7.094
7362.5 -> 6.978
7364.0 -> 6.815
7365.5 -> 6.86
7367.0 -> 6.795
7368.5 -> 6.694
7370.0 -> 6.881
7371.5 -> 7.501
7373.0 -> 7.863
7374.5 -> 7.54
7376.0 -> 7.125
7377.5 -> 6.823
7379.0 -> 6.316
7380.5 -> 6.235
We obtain 0.1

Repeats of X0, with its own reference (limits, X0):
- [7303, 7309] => -0.3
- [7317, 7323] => 0.0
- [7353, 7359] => 0.0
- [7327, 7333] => 0.3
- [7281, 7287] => 0.2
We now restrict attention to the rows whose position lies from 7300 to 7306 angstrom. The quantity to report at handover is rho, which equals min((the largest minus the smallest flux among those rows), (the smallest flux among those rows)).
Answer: 0.75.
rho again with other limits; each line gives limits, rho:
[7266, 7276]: 1.10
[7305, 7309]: 0.30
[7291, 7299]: 0.44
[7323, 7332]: 0.39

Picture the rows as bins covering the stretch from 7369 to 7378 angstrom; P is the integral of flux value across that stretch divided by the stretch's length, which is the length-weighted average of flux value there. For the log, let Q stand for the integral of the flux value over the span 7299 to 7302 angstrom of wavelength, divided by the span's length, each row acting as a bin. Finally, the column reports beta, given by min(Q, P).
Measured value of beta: 6.8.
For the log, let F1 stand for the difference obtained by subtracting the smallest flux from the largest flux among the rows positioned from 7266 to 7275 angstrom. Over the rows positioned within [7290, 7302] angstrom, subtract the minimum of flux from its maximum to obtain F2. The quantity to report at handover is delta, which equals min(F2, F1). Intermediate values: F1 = 0.97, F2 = 0.6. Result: 0.6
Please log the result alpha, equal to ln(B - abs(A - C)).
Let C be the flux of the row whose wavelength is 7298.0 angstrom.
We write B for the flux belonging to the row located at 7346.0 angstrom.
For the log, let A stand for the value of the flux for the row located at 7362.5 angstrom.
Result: 1.91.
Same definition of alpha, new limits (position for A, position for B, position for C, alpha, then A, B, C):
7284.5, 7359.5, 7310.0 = 1.76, 7.383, 6.91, 6.306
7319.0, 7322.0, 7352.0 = 1.94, 6.373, 7.151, 6.592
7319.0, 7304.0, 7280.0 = 1.77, 6.373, 6.388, 6.876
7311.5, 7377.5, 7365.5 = 1.88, 6.582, 6.823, 6.86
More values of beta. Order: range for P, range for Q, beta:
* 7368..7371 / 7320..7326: 6.9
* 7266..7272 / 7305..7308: 6.1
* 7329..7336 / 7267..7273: 7.0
